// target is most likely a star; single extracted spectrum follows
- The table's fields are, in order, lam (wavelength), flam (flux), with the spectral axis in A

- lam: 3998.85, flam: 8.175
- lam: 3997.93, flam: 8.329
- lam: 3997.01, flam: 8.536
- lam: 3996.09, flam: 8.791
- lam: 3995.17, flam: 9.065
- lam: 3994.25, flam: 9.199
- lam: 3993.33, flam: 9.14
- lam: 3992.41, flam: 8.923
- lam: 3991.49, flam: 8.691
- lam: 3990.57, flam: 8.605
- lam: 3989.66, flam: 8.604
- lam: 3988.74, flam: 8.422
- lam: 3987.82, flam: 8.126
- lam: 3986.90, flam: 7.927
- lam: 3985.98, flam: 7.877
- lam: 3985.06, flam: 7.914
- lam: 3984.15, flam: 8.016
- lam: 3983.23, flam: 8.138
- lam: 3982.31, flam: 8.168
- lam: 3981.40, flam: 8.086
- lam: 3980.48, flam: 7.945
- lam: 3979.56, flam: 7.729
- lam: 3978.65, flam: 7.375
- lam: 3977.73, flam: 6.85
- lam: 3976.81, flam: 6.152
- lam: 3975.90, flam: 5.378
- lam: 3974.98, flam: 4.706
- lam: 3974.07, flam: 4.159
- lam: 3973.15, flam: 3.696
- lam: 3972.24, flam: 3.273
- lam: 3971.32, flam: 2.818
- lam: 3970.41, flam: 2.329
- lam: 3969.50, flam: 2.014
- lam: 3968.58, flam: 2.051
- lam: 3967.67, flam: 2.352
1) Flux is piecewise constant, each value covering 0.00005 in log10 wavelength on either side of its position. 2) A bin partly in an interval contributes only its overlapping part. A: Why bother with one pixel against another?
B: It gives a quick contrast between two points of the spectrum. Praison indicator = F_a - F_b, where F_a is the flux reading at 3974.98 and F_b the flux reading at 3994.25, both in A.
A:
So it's -4.5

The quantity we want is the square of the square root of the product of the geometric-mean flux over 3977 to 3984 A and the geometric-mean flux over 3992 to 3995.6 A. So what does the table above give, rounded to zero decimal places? 70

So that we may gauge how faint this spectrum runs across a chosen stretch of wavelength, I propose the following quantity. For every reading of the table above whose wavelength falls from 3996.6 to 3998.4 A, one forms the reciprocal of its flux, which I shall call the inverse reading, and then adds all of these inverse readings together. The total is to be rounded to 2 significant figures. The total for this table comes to 0.24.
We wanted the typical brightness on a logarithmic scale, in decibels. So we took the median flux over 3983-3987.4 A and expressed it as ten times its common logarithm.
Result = 9.0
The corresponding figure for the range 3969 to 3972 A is 3.7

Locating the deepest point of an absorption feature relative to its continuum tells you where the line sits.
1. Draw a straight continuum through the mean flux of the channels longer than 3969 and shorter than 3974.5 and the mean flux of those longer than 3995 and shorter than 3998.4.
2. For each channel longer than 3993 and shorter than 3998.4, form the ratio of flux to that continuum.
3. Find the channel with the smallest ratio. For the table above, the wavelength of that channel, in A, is 3997.93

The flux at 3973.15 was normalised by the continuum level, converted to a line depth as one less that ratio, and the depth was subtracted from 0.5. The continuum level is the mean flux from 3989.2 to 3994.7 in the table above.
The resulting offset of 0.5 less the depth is -0.083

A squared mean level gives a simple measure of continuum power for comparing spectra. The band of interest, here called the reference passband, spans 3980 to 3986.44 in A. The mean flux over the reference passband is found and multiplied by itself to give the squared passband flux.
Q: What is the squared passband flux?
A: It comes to 64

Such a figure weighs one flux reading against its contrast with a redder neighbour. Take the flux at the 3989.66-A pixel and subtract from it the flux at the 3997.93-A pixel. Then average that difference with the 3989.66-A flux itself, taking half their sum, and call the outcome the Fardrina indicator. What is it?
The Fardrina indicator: 4.4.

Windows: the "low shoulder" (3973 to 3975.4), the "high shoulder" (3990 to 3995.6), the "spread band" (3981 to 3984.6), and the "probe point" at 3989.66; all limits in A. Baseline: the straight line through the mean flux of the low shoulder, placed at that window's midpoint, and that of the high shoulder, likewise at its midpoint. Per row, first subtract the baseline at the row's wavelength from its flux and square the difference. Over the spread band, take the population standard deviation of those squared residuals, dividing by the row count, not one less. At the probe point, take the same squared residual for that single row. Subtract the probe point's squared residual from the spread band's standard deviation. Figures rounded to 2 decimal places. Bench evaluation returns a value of 0.74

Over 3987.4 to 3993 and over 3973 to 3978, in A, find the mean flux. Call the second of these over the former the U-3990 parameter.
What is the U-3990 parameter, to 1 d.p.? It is 0.6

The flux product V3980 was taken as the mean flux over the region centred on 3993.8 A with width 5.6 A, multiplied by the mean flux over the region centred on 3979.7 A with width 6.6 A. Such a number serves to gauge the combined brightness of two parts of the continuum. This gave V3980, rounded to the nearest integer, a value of 67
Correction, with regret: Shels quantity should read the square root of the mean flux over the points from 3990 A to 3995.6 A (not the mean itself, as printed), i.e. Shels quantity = 3.0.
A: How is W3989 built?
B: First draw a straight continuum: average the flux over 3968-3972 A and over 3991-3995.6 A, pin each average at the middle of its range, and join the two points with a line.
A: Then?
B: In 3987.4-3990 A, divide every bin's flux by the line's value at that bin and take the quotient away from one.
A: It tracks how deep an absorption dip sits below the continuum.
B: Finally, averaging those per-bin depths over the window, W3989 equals -0.09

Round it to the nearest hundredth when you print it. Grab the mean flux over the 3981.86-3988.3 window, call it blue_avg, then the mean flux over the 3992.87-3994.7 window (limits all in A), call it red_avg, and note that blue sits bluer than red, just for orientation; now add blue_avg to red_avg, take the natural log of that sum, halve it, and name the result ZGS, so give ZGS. 1.42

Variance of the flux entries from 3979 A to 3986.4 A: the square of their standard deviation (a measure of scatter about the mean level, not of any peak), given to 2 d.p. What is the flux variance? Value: 0.02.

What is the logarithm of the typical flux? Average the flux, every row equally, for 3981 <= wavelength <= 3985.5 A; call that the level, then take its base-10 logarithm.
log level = 0.91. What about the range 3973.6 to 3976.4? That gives 0.68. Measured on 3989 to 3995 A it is 0.95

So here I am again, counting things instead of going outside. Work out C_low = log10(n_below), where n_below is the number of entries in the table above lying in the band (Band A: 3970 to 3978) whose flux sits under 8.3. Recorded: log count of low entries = 0.95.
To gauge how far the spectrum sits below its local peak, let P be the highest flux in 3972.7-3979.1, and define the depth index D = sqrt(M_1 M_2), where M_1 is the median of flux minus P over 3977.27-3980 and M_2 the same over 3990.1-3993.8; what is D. 0.0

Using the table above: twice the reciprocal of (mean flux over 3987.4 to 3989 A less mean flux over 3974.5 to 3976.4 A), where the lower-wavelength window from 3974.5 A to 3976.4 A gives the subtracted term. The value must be 0.6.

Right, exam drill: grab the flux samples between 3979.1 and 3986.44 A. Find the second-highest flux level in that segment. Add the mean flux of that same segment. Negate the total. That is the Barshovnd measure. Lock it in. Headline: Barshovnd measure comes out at -16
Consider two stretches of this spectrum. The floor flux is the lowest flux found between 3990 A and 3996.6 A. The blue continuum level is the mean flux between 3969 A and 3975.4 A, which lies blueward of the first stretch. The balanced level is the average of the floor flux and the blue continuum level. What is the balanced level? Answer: 5.9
